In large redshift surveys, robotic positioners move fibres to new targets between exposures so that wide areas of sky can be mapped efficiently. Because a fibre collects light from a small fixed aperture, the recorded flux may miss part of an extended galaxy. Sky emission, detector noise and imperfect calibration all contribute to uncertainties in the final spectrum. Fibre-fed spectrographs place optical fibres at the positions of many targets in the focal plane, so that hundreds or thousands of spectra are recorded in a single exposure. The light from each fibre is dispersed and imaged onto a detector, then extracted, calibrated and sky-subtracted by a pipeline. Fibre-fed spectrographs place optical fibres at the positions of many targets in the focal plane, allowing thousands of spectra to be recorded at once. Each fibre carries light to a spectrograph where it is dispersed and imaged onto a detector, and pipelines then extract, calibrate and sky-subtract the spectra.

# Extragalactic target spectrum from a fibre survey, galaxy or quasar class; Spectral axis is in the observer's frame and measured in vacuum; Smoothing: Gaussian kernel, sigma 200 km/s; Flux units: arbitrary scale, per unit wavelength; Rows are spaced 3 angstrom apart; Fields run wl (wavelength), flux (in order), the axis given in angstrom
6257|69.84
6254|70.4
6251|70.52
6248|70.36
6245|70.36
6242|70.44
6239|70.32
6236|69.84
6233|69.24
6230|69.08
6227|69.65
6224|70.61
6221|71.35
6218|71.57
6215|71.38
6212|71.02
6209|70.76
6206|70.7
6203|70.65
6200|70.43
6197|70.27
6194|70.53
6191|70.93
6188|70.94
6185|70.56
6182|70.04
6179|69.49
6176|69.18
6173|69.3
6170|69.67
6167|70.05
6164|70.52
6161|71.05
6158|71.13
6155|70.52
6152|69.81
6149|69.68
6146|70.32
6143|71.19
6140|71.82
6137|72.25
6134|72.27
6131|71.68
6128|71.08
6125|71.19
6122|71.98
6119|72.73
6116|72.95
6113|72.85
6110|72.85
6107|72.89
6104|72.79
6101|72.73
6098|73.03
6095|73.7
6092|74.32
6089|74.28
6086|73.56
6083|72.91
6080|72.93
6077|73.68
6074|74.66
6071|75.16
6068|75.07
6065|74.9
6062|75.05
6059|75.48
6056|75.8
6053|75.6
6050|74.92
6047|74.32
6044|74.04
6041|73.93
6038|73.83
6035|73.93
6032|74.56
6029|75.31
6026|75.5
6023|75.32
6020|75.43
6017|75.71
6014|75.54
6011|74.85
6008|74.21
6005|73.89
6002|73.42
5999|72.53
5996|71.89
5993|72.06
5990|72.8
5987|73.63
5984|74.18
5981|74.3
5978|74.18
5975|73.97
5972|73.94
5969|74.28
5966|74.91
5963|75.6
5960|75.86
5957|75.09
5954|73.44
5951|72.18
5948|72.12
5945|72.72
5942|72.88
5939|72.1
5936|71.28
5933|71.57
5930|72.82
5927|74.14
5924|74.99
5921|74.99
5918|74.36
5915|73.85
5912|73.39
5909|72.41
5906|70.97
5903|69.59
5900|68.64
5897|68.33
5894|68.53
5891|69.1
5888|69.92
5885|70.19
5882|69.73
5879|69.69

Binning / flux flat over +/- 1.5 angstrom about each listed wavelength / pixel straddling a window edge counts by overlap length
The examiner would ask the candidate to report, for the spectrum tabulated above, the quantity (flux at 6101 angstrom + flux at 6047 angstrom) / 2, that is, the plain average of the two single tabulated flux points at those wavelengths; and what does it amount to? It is 73.5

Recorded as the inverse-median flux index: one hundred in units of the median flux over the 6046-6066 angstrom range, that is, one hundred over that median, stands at 1.33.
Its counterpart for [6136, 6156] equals 1.42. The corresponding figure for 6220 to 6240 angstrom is 1.43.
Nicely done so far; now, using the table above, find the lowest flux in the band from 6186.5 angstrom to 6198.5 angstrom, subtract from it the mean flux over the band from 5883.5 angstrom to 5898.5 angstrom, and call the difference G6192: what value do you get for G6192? 1.1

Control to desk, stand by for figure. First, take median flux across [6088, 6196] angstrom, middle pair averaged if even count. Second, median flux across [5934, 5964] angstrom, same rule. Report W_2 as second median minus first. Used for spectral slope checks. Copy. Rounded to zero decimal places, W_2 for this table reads 2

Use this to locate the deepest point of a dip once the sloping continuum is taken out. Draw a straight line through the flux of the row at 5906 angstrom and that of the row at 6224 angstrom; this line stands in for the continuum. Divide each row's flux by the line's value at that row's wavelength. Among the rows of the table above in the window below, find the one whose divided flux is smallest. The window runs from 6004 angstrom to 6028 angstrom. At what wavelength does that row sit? 6005 angstrom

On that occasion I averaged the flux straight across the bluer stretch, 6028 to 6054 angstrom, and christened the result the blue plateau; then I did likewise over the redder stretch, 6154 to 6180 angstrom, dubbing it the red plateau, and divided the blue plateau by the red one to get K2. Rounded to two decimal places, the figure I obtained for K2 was 1.06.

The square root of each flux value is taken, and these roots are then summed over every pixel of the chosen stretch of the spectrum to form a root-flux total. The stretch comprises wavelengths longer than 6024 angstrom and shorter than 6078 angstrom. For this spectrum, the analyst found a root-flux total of 156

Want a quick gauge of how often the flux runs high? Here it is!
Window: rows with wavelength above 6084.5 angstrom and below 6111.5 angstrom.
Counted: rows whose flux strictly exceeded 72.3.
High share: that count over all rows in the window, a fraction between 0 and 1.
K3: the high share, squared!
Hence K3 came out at 1.0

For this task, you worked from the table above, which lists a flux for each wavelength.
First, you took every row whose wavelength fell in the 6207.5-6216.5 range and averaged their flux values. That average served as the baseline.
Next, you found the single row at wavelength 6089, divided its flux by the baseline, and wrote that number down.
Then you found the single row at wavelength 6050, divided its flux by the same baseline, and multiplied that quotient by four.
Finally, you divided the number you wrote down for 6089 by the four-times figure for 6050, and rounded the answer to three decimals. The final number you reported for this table 0.248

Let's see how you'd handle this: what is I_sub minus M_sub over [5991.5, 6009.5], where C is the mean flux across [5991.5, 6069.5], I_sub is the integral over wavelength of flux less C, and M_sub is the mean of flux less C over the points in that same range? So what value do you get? -26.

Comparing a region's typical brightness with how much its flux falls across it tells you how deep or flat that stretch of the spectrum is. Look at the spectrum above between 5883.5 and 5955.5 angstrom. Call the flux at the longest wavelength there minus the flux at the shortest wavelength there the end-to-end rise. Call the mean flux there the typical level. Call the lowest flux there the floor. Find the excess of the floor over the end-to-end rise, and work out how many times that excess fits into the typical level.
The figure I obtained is 1.10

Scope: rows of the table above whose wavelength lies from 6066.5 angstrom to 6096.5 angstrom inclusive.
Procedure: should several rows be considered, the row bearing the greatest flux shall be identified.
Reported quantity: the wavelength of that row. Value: 6071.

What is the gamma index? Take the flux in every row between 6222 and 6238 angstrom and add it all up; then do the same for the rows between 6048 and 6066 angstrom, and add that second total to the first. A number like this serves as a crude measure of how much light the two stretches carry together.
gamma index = 800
